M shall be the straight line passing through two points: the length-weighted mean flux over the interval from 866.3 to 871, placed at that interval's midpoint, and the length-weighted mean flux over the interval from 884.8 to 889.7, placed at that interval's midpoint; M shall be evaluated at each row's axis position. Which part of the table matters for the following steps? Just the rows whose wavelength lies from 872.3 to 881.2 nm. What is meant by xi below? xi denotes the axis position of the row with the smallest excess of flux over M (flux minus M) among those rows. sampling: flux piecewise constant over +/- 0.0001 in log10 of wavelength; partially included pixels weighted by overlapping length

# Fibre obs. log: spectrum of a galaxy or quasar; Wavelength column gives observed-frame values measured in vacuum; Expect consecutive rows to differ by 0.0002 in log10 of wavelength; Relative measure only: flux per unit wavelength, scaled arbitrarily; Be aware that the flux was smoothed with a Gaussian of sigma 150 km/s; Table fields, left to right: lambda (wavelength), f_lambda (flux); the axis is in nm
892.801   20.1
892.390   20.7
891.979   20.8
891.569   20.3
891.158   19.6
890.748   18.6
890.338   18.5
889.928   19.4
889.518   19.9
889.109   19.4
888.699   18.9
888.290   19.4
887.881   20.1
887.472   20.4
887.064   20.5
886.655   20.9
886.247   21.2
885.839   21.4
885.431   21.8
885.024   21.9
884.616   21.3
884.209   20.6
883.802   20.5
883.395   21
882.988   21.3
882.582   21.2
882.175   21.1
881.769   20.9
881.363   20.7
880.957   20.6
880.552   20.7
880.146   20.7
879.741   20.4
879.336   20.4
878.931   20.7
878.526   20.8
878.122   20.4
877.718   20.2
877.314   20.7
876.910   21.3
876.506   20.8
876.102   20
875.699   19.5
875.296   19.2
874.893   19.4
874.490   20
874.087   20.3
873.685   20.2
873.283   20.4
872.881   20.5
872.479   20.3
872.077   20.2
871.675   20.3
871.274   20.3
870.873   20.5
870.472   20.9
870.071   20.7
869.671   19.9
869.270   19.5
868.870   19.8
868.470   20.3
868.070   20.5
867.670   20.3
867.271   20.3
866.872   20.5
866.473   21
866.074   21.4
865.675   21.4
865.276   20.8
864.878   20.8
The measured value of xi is 875.296 nm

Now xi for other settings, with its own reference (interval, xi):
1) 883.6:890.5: 890.338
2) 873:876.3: 875.296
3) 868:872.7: 869.270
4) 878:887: 879.741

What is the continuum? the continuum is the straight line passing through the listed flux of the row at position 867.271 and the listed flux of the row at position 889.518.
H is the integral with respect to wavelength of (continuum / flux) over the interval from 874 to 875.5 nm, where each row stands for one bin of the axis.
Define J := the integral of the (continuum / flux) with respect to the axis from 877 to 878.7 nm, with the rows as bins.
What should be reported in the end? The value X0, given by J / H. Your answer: 1.08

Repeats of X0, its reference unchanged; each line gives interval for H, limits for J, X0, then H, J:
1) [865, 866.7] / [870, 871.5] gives 0.90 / 1.636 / 1.47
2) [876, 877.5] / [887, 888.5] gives 1.03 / 1.455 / 1.49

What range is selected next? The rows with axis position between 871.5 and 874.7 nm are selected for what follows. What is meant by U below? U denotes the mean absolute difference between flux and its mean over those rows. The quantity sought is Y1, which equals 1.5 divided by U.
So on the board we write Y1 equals 14.1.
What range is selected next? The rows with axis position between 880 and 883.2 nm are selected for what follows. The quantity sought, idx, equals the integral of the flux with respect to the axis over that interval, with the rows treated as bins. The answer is 66.9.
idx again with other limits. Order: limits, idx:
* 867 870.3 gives 66.6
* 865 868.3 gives 68.5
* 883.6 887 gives 72.0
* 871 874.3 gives 67.0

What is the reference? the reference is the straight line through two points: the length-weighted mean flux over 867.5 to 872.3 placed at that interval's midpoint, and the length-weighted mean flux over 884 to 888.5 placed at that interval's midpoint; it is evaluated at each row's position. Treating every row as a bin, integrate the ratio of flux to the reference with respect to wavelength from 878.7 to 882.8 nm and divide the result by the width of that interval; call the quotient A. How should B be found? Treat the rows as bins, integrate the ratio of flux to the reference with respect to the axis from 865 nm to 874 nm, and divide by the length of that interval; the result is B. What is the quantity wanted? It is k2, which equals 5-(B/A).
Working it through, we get 3.99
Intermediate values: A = 1.00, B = 1.010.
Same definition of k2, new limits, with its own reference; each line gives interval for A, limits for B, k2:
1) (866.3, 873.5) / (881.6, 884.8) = 3.99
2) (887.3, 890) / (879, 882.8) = 3.93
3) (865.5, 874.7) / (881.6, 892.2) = 4.03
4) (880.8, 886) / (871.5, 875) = 4.03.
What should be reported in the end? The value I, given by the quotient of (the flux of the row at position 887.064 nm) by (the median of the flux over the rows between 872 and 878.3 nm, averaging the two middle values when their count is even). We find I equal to 1.01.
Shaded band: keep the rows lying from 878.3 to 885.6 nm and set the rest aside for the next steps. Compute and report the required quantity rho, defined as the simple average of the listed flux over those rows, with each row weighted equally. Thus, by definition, 20.9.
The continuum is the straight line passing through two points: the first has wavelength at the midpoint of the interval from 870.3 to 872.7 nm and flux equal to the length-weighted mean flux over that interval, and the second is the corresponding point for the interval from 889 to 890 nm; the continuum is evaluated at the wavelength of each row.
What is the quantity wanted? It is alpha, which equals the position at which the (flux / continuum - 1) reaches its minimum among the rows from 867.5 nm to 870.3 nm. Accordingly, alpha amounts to 869.270 nm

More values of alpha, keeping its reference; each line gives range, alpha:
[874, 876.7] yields 875.296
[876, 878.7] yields 876.102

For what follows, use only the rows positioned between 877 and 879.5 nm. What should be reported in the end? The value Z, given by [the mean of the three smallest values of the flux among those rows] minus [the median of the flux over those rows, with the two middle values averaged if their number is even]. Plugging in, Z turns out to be -0.22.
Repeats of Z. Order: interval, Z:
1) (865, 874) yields -0.62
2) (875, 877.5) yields -0.78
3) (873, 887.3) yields -1.33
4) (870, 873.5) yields -0.13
